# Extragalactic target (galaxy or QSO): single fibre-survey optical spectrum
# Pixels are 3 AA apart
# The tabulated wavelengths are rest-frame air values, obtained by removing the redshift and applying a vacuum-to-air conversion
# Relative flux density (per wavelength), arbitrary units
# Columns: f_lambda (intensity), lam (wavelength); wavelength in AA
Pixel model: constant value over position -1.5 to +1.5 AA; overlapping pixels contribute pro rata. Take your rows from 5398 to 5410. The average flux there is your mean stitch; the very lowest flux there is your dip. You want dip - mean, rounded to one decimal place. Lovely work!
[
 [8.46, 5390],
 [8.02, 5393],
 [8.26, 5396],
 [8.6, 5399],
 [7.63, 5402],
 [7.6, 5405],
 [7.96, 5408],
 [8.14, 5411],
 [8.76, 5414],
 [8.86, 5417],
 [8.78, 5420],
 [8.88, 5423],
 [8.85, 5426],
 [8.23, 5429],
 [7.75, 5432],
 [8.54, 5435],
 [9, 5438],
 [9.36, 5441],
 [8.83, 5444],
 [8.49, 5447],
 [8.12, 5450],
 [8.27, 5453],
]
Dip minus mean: -0.3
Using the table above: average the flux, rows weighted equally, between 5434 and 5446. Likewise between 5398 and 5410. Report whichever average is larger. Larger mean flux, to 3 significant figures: 8.93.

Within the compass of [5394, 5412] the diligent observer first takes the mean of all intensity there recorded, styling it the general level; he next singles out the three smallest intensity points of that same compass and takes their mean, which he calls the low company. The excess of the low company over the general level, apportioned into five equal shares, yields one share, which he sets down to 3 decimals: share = -0.060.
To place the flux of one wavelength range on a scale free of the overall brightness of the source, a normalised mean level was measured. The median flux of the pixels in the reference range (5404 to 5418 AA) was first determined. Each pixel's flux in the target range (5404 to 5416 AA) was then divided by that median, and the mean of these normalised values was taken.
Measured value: 1.00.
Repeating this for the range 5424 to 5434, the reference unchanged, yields 1.02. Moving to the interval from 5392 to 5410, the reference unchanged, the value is 0.98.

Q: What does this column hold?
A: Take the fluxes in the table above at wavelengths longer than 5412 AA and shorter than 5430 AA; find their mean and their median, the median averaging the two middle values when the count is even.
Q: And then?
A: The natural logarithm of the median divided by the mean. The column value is 0.010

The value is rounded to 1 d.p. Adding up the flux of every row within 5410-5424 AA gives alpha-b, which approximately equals 43.4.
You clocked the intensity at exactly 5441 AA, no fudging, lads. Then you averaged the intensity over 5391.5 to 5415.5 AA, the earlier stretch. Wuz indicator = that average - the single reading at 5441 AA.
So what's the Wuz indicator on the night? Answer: -1.2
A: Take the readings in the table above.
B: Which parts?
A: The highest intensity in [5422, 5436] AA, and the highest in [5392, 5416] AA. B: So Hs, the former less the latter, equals 0.12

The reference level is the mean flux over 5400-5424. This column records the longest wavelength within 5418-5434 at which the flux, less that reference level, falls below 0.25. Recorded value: 5432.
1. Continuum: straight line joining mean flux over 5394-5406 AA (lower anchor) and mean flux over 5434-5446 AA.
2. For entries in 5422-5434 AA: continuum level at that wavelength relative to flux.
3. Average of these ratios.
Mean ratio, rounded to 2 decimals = 1.03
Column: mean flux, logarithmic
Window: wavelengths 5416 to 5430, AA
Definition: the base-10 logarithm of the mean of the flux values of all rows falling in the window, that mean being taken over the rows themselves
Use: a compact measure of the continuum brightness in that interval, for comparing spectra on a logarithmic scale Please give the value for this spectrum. 0.941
